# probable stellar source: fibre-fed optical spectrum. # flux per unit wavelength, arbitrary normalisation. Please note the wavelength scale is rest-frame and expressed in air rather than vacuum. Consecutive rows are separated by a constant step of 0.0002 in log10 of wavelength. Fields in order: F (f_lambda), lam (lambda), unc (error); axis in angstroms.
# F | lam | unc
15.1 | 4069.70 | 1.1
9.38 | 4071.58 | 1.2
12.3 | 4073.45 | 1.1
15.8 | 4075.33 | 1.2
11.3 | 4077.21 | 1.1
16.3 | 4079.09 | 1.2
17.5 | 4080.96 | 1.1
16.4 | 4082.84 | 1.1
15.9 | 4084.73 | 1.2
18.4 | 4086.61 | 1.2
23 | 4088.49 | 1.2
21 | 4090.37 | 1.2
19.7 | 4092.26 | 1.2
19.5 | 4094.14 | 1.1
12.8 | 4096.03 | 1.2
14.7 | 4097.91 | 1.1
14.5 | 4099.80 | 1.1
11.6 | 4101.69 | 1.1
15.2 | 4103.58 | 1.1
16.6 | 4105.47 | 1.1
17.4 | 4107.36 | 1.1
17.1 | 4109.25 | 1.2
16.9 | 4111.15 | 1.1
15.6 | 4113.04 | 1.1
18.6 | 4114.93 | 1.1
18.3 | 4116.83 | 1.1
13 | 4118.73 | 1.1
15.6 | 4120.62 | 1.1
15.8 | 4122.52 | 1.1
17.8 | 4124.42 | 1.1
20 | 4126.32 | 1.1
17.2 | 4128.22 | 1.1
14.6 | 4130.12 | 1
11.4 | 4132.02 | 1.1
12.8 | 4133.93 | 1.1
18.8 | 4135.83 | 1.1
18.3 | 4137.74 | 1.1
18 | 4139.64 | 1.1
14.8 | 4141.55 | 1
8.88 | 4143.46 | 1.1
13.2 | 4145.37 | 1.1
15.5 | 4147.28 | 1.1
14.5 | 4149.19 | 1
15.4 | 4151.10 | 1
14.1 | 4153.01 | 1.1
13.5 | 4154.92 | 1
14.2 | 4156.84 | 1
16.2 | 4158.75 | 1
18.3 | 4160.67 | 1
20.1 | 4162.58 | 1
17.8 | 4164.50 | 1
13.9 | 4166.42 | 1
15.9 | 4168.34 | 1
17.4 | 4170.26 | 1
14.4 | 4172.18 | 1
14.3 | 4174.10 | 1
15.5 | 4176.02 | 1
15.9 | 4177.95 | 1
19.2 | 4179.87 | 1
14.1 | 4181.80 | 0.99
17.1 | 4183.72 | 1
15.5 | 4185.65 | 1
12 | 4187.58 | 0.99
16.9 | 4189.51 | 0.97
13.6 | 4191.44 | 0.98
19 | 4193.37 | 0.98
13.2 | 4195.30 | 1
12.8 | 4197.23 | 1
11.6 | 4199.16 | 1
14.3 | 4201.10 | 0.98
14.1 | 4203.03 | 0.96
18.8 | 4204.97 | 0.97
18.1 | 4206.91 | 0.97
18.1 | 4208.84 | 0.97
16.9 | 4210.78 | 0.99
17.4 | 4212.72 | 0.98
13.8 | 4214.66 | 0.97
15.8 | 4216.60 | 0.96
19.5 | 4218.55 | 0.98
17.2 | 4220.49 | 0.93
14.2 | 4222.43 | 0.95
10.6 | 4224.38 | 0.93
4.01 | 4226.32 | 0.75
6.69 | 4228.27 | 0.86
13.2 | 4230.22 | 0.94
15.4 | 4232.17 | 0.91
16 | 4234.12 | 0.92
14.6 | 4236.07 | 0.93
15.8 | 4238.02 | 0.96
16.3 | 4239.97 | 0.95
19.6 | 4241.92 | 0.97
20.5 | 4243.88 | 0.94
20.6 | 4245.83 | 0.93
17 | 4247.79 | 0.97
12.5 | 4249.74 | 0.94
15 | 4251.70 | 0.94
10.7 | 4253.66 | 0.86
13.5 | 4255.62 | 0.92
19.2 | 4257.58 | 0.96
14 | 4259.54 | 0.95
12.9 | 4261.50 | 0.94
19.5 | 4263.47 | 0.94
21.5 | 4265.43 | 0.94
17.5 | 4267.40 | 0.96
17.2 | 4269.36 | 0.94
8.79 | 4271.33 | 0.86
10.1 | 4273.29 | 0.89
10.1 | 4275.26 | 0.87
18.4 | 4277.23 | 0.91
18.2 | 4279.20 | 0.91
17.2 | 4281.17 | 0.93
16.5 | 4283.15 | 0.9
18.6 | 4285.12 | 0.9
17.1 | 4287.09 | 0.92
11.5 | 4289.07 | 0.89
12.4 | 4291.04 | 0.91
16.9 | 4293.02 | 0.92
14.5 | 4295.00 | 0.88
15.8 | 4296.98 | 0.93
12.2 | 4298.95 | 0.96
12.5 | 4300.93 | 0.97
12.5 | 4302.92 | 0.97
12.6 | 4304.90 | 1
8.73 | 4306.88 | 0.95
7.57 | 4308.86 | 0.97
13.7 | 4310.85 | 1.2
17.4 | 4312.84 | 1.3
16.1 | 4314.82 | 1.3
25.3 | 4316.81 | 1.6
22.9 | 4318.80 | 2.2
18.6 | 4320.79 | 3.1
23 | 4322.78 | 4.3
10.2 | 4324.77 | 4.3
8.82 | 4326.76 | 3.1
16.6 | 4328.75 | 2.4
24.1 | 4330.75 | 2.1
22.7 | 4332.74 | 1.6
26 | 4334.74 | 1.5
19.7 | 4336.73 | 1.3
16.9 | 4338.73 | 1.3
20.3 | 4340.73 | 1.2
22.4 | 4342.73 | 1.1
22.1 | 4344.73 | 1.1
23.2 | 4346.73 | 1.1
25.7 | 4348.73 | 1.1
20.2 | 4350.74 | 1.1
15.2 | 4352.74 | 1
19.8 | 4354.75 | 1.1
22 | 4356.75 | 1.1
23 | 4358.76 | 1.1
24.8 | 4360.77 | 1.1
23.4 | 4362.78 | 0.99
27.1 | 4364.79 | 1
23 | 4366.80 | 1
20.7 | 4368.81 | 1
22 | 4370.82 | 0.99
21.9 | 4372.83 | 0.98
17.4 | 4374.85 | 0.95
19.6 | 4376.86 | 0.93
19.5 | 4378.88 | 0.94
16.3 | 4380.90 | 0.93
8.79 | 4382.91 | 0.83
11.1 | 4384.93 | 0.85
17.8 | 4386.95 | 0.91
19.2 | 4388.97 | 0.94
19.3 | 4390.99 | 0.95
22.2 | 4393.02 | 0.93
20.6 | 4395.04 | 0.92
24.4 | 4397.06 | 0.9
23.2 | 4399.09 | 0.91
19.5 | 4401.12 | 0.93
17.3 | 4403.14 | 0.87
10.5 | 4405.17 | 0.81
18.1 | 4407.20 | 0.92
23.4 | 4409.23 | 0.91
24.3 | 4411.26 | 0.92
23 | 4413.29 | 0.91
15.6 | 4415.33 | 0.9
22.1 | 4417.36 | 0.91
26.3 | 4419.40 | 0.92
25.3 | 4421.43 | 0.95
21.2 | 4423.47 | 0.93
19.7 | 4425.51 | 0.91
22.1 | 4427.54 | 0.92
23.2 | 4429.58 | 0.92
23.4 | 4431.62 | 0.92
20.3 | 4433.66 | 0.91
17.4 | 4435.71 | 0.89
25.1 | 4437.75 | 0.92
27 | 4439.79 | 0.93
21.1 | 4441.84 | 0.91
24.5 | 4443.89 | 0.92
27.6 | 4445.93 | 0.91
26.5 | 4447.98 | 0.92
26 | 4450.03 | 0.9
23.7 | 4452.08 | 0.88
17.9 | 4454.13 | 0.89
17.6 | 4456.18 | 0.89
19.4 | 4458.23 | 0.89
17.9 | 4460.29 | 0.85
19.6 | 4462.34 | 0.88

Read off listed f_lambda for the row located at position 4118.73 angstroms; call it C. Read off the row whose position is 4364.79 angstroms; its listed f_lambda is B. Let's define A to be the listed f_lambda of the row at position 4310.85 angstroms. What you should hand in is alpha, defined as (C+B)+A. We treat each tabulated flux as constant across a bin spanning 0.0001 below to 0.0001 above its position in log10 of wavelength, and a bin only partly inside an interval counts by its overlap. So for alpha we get 54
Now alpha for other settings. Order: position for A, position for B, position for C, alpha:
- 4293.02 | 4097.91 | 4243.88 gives 52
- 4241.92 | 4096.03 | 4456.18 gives 50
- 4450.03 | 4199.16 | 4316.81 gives 63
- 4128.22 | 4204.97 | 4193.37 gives 55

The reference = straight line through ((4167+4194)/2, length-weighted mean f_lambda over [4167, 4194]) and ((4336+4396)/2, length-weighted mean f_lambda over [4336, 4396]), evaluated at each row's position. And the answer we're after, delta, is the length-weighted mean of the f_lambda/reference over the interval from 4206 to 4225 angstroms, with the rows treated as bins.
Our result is 0.98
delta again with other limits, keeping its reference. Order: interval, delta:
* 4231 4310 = 0.84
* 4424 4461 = 1.01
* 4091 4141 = 1.15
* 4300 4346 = 0.91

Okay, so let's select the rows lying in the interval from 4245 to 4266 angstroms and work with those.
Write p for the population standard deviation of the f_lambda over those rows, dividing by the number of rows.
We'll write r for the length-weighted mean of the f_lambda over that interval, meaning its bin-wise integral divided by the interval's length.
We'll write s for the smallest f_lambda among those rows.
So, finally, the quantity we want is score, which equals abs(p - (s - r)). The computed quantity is 8.7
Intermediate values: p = 3.5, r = 15.9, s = 10.7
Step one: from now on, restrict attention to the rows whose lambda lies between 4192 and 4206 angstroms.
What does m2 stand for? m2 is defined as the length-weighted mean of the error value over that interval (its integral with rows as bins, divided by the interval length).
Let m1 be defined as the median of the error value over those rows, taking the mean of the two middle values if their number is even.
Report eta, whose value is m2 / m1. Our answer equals 1.004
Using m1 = 0.980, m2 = 0.98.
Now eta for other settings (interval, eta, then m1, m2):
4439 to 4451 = 0.999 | 0.915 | 0.91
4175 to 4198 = 0.992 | 1.000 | 0.99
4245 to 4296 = 0.998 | 0.920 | 0.92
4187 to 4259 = 0.988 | 0.960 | 0.95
